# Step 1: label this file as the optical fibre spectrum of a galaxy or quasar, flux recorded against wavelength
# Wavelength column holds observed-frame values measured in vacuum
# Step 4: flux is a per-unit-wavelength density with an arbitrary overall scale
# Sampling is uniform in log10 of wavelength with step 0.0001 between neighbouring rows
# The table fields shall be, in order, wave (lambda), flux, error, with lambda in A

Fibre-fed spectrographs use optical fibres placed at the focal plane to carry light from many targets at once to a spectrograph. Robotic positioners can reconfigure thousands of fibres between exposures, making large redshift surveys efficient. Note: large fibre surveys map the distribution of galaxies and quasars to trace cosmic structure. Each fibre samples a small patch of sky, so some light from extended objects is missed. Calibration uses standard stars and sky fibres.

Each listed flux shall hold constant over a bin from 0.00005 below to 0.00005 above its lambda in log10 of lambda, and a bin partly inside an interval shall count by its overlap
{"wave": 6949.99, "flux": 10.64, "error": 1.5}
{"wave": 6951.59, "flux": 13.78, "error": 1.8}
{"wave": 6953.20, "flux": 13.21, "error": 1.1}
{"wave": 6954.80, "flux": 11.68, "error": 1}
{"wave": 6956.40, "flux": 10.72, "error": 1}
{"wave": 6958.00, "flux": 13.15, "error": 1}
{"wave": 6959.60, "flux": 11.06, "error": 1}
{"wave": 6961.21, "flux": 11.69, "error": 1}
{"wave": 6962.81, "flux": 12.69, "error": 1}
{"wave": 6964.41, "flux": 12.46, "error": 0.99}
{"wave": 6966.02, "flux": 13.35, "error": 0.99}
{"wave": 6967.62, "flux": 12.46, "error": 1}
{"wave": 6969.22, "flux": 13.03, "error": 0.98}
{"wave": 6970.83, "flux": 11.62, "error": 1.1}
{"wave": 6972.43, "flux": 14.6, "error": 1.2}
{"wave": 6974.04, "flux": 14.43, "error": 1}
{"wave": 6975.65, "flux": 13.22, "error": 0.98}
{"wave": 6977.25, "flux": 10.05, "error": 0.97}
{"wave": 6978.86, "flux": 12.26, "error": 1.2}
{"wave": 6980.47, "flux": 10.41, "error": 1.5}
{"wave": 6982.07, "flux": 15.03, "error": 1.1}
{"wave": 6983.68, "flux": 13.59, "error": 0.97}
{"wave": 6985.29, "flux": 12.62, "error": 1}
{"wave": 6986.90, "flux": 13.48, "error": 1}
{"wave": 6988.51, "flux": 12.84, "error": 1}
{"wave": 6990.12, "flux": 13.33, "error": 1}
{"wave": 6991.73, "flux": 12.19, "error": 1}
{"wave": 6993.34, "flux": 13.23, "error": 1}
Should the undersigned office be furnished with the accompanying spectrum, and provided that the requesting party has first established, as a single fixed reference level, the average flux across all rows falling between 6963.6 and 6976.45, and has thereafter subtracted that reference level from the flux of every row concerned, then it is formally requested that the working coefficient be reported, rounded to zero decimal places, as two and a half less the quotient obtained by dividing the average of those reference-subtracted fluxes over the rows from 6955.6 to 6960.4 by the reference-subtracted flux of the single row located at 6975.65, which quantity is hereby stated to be 23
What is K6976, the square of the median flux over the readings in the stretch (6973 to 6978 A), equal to 175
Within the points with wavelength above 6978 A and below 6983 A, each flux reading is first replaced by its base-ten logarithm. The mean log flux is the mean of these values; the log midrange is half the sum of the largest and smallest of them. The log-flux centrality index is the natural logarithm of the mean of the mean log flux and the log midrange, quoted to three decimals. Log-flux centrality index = 0.091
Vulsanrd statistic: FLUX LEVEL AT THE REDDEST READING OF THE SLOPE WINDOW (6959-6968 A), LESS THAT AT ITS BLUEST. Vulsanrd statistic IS 1.4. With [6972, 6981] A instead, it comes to -4.2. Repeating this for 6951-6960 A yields -2.7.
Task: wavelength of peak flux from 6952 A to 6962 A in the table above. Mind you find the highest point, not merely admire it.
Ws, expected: 6953.20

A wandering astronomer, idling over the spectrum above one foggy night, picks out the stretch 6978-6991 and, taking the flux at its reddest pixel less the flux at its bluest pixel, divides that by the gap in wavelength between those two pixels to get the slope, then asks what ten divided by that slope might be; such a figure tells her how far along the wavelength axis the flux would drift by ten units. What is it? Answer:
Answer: 105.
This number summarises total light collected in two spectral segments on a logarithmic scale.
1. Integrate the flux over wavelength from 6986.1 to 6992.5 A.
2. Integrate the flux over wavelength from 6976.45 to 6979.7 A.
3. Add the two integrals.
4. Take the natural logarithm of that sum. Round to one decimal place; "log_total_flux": 4.8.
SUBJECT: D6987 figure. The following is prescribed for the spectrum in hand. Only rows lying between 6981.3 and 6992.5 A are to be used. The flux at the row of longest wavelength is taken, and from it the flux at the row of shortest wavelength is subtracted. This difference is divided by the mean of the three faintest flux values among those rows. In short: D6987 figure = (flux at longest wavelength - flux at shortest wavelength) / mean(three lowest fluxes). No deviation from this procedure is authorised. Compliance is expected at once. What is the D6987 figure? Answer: -0.23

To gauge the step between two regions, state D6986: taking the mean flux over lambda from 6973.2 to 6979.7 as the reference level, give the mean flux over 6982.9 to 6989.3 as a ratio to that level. 1.05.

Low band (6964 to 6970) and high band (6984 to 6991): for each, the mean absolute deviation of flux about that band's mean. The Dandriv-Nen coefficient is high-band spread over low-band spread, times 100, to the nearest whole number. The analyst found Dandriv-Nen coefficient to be 92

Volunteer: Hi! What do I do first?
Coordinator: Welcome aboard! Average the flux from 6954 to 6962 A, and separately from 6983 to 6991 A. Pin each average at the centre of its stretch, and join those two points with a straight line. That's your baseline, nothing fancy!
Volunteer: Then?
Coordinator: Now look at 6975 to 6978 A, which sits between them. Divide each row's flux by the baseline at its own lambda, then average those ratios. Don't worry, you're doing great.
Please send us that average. 0.92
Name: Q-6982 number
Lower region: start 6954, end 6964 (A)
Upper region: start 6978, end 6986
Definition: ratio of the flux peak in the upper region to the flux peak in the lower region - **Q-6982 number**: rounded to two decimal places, 1.14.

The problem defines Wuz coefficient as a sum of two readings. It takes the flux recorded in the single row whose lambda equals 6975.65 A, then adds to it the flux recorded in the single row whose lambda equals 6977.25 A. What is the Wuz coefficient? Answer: 23.3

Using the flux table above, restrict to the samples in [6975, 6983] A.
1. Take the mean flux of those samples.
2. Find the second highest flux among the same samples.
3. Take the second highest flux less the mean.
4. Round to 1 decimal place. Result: 1.0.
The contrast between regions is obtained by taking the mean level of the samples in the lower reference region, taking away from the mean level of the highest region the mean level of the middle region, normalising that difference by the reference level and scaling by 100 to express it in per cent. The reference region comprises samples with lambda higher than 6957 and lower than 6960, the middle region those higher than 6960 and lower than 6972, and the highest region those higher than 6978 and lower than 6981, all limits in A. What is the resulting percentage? -9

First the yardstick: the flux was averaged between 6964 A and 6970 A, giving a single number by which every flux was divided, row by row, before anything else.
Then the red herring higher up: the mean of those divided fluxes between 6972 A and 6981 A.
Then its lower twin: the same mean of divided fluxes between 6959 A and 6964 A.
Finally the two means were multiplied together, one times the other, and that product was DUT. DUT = 0.90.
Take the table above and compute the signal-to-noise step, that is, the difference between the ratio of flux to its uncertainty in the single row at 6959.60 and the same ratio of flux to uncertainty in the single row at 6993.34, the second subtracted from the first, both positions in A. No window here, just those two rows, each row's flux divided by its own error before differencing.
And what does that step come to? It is -2.2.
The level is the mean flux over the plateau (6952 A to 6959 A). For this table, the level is 12.2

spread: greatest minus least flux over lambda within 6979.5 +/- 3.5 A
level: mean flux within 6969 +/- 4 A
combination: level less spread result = 8.0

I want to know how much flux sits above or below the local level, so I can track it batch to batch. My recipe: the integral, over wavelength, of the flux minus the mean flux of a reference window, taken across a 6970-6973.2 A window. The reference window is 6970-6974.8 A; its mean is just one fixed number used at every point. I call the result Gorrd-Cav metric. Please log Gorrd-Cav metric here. -1.4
